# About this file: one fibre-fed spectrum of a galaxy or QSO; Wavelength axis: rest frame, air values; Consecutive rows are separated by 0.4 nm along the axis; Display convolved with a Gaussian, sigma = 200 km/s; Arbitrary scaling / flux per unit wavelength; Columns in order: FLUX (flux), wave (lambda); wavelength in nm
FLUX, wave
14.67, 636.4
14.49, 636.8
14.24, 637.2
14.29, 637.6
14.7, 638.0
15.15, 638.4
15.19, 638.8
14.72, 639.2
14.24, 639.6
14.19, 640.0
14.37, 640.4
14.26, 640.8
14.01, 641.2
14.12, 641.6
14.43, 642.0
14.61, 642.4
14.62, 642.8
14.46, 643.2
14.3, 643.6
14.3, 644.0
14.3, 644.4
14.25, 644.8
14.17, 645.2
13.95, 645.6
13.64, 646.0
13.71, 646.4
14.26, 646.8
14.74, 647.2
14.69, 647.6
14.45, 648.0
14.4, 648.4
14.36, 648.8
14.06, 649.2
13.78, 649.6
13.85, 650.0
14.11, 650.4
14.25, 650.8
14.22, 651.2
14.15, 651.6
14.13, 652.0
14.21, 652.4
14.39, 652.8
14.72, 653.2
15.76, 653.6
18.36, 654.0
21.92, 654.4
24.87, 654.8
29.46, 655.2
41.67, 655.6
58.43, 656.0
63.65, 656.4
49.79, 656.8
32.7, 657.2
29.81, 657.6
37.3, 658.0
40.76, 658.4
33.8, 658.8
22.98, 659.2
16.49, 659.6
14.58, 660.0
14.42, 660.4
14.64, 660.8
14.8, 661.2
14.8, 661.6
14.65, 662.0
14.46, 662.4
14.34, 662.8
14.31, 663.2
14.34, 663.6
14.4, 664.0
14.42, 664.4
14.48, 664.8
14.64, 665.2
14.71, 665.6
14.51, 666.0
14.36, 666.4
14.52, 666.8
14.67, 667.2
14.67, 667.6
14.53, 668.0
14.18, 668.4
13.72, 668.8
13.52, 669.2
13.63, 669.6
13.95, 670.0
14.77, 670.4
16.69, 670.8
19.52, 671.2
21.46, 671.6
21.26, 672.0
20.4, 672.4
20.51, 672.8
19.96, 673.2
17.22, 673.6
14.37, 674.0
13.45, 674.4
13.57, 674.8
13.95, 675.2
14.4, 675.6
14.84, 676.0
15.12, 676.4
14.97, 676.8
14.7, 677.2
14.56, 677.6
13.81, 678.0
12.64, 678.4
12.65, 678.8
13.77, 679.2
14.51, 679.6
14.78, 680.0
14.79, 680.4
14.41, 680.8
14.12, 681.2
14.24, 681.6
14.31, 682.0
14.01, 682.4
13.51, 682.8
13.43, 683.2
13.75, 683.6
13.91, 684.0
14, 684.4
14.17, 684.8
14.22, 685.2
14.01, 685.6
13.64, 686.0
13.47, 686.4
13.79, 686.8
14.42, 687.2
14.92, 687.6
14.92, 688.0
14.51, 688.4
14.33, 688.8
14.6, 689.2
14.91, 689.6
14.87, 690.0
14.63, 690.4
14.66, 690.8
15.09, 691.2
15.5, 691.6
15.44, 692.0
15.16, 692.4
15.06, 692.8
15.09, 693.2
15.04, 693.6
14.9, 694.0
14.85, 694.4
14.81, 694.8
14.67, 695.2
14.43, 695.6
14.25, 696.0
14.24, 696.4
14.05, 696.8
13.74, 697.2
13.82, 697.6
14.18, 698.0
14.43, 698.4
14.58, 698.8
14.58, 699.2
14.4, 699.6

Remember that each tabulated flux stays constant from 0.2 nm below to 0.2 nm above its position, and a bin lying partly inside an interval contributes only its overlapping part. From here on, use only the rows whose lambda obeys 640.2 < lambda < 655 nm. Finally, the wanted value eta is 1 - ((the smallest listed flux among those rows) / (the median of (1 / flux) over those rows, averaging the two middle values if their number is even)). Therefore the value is -194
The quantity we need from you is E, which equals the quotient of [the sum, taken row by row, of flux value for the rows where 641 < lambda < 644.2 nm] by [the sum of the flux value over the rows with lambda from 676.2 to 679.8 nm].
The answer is 0.91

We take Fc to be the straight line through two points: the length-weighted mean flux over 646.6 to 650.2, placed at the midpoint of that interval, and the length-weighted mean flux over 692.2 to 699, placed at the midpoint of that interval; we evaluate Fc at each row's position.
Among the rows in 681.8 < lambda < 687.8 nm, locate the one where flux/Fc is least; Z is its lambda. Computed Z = 683.2 nm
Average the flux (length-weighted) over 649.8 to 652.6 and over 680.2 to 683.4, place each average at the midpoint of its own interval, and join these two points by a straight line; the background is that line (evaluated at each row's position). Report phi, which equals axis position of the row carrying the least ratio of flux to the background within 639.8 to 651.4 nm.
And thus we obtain 646.0 nm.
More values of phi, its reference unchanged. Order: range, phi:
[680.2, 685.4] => 683.2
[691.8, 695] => 694.8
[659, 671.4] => 669.2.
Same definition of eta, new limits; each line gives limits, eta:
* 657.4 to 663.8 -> -210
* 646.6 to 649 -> -205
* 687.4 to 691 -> -209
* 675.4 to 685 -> -179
